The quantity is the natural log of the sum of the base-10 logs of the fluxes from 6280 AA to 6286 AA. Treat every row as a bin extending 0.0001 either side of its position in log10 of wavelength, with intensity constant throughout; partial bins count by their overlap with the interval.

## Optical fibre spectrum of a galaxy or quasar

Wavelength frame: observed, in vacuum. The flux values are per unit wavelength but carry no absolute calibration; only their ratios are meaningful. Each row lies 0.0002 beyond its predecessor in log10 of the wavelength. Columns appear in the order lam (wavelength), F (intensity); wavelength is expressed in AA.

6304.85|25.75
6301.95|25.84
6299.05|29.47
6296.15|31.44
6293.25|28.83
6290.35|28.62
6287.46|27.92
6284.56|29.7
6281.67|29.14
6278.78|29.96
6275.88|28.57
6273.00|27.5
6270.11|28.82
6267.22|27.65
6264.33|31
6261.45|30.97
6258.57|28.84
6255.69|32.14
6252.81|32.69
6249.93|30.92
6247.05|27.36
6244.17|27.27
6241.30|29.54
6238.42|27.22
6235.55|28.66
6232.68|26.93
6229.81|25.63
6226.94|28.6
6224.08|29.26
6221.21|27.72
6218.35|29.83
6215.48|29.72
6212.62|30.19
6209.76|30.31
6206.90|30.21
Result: 1.08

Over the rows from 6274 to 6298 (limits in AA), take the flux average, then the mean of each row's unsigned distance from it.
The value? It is 0.8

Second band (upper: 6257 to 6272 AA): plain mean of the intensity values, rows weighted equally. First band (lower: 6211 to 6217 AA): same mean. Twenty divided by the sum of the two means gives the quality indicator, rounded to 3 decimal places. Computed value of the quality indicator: 0.337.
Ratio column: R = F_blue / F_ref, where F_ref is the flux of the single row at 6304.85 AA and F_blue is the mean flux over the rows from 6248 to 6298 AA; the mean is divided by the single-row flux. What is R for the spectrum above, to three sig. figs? 1.15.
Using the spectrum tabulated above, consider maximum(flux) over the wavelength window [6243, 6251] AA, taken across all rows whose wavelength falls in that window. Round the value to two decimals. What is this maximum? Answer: 30.92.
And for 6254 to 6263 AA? 32.14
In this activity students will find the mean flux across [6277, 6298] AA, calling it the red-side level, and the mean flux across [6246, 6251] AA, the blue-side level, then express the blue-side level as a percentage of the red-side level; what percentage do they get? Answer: 99.2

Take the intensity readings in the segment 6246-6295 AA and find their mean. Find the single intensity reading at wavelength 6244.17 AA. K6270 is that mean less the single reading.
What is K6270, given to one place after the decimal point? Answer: 2.2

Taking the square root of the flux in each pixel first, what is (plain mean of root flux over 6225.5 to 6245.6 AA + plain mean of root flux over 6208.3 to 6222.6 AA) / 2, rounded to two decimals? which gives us 5.35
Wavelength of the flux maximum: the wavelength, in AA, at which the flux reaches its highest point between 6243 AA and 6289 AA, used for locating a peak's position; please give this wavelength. 6252.81 AA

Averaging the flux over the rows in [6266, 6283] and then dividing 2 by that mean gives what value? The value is 0.0699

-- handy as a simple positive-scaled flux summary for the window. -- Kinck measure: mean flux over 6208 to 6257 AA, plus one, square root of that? 5.48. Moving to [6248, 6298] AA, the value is 5.54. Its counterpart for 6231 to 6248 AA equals 5.37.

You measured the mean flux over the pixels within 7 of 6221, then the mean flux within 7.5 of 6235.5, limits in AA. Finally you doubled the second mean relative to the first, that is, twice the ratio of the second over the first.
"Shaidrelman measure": 1.90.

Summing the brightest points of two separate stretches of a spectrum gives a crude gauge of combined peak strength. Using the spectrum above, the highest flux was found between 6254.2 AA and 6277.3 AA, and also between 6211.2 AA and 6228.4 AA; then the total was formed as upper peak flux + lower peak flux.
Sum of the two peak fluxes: 62.3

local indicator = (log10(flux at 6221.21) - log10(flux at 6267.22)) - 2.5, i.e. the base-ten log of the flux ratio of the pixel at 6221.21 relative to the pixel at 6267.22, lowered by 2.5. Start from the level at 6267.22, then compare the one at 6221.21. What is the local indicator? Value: -2.499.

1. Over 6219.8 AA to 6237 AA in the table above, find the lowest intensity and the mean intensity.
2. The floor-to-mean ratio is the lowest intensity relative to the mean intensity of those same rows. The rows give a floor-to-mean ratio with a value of 0.922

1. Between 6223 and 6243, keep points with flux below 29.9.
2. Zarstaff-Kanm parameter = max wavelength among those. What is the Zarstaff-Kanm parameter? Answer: 6241.30 AA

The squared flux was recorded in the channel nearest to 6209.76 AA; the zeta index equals 919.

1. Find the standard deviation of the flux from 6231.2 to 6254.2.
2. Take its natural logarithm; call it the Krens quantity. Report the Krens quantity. 0.7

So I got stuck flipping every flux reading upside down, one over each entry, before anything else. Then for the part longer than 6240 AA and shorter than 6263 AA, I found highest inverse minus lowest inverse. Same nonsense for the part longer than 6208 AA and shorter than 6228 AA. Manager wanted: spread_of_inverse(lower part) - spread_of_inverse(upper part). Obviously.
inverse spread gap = -0.0030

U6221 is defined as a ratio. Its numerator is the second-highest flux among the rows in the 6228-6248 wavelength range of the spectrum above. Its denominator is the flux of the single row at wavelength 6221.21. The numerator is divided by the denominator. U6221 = 1.03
